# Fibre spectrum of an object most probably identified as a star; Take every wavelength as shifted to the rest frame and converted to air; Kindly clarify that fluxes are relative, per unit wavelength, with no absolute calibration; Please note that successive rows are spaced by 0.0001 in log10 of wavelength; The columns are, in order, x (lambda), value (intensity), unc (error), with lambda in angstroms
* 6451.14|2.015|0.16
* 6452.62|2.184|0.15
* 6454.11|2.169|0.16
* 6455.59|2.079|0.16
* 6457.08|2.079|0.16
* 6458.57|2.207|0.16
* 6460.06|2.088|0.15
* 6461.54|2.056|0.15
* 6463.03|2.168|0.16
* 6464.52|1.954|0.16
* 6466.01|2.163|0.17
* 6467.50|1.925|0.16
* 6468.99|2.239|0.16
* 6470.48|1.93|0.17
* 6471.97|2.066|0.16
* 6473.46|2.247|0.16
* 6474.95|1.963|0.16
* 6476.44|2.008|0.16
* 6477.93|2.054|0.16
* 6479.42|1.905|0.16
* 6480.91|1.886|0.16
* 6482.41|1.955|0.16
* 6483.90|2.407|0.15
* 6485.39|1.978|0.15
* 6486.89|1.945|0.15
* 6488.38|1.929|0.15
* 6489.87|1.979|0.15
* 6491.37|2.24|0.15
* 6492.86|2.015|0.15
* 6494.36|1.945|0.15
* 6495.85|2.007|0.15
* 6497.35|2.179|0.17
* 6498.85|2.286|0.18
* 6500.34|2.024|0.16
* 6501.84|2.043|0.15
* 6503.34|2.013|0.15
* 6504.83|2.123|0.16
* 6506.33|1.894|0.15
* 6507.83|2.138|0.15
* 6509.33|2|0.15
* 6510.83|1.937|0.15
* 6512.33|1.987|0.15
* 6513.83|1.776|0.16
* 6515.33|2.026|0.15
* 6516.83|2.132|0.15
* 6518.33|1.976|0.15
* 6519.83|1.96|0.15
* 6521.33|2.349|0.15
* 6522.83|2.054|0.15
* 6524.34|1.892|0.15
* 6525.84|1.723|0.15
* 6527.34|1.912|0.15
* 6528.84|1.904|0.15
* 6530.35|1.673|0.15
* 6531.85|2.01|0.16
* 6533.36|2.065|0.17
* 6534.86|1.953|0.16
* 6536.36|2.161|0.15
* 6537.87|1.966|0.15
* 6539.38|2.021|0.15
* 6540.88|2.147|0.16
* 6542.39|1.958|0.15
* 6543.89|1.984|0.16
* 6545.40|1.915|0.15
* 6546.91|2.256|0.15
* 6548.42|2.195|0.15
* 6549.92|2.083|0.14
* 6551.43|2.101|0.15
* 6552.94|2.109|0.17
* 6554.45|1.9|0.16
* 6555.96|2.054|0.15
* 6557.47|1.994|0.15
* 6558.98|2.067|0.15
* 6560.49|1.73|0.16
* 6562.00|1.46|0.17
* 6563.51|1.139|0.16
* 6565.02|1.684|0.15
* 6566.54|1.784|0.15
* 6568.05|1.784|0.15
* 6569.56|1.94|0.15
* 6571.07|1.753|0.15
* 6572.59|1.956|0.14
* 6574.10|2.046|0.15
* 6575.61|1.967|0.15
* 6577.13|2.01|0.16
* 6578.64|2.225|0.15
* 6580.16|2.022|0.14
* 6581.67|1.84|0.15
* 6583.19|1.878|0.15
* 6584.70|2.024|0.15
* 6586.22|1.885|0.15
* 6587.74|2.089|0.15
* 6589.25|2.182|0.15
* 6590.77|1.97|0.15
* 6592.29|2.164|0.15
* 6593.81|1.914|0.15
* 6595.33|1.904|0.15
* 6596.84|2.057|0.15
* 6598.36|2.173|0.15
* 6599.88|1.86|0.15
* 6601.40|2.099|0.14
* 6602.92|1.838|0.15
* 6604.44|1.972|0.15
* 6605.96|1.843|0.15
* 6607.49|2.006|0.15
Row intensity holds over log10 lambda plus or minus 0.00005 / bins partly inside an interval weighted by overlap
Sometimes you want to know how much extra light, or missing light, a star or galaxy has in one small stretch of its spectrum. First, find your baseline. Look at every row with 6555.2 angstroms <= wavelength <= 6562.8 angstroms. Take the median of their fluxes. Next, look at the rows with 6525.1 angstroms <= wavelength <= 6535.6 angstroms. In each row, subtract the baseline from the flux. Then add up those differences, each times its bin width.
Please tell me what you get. -1.1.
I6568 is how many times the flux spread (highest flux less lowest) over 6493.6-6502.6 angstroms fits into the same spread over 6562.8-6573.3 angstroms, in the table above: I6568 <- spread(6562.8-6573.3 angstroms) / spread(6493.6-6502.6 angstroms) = 2.4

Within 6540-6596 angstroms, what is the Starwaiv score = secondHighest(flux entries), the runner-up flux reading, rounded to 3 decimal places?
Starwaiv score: 2.225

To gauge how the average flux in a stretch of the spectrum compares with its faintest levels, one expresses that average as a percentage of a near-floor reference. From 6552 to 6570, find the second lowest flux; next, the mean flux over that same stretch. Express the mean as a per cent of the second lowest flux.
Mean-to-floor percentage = 124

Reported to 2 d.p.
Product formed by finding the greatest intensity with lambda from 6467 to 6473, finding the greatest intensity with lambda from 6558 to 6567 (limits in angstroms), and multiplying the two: 4.63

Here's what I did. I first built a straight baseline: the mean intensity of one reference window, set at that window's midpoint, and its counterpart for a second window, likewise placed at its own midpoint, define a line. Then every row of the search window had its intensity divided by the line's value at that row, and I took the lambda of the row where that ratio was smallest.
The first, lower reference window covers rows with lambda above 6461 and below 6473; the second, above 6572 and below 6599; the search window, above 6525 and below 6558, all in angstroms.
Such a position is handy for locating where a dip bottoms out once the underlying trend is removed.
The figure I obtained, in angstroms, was 6530.35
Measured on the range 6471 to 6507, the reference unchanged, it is 6480.91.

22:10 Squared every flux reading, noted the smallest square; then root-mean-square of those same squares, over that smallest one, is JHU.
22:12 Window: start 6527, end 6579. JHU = 3.0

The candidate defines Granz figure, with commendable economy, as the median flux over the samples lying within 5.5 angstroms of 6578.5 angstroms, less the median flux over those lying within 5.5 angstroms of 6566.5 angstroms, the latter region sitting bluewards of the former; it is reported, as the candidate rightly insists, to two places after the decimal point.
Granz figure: 0.26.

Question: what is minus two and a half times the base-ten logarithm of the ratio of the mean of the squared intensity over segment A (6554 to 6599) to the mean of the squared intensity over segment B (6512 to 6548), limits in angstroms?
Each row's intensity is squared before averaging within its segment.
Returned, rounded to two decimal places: 0.07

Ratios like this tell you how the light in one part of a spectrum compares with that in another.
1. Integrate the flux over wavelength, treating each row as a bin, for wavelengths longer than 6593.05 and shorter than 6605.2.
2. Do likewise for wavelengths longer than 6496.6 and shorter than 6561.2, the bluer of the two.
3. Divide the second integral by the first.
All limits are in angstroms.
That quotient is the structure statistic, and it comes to 5.4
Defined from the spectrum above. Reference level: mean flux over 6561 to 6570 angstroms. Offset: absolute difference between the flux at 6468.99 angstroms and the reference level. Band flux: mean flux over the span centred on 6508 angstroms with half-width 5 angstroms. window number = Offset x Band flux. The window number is 1.2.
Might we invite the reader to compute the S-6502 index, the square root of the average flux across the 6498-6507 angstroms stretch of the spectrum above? 1.44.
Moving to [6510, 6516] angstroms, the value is 1.39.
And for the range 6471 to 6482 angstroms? 1.42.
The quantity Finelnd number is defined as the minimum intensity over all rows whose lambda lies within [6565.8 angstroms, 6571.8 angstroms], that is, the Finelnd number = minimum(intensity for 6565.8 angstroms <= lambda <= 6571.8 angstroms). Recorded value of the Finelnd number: 1.753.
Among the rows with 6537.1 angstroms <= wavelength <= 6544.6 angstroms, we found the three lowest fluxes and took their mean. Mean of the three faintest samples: 1.97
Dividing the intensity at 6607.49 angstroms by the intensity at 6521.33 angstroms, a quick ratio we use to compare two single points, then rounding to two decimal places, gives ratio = 0.85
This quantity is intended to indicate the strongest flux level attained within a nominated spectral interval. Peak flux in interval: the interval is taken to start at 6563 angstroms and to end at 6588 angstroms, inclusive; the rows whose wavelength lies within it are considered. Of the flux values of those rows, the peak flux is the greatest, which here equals 2.225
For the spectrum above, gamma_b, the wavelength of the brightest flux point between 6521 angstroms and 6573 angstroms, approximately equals 6521.33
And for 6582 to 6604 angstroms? 6589.25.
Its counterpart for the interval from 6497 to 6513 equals 6498.85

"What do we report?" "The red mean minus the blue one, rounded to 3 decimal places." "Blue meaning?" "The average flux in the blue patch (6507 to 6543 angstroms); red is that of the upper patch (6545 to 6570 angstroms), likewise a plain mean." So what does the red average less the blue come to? -0.095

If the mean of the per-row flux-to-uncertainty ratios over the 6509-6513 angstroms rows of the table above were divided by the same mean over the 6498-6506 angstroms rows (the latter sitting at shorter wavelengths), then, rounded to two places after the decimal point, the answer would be 1.00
